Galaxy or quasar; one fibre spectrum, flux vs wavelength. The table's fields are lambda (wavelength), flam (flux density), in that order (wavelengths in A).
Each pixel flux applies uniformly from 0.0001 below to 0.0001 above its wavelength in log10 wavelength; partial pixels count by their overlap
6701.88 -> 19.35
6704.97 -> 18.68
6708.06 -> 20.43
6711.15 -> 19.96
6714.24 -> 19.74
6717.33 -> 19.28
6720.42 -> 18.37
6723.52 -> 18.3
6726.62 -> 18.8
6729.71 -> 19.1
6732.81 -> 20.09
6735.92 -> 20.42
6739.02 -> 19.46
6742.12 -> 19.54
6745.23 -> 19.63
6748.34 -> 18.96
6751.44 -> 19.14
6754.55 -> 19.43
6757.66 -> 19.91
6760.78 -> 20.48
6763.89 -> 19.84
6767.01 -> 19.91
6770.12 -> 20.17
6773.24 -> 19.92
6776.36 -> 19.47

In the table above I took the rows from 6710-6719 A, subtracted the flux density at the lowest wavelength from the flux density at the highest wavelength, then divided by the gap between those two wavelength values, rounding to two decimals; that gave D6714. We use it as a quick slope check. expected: -0.11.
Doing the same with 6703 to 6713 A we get 0.21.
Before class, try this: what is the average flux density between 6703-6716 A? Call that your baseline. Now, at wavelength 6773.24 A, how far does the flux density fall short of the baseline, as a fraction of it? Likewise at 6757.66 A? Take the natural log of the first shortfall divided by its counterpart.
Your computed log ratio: 0.0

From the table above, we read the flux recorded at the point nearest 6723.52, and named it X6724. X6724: 18.3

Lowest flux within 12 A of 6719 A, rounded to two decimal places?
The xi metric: 18.30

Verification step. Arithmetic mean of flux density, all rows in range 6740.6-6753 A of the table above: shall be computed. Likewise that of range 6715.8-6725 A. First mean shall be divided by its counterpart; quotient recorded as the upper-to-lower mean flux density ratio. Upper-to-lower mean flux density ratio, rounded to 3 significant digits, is 1.04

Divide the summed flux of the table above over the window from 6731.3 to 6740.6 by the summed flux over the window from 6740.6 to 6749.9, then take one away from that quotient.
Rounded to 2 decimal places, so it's 0.03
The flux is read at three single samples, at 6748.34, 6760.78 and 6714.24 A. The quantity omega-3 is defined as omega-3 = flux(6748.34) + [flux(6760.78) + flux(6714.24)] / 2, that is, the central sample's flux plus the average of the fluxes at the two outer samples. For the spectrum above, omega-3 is 39.1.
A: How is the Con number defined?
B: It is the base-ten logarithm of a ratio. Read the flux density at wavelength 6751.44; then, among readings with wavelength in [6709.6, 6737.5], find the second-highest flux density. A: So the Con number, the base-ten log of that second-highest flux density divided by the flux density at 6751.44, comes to 0.021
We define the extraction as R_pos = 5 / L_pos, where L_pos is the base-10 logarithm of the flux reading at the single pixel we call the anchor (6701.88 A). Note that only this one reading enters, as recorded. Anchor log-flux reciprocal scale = 3.89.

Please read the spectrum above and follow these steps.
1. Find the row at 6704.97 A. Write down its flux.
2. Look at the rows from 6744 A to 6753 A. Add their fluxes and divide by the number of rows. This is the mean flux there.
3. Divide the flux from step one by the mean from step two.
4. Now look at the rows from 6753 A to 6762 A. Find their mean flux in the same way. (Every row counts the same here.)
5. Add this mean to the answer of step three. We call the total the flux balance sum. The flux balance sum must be 20.9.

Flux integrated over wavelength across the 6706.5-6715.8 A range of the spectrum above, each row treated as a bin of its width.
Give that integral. 186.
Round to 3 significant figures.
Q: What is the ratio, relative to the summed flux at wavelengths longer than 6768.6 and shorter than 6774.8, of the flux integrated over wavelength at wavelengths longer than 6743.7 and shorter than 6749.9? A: 2.99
